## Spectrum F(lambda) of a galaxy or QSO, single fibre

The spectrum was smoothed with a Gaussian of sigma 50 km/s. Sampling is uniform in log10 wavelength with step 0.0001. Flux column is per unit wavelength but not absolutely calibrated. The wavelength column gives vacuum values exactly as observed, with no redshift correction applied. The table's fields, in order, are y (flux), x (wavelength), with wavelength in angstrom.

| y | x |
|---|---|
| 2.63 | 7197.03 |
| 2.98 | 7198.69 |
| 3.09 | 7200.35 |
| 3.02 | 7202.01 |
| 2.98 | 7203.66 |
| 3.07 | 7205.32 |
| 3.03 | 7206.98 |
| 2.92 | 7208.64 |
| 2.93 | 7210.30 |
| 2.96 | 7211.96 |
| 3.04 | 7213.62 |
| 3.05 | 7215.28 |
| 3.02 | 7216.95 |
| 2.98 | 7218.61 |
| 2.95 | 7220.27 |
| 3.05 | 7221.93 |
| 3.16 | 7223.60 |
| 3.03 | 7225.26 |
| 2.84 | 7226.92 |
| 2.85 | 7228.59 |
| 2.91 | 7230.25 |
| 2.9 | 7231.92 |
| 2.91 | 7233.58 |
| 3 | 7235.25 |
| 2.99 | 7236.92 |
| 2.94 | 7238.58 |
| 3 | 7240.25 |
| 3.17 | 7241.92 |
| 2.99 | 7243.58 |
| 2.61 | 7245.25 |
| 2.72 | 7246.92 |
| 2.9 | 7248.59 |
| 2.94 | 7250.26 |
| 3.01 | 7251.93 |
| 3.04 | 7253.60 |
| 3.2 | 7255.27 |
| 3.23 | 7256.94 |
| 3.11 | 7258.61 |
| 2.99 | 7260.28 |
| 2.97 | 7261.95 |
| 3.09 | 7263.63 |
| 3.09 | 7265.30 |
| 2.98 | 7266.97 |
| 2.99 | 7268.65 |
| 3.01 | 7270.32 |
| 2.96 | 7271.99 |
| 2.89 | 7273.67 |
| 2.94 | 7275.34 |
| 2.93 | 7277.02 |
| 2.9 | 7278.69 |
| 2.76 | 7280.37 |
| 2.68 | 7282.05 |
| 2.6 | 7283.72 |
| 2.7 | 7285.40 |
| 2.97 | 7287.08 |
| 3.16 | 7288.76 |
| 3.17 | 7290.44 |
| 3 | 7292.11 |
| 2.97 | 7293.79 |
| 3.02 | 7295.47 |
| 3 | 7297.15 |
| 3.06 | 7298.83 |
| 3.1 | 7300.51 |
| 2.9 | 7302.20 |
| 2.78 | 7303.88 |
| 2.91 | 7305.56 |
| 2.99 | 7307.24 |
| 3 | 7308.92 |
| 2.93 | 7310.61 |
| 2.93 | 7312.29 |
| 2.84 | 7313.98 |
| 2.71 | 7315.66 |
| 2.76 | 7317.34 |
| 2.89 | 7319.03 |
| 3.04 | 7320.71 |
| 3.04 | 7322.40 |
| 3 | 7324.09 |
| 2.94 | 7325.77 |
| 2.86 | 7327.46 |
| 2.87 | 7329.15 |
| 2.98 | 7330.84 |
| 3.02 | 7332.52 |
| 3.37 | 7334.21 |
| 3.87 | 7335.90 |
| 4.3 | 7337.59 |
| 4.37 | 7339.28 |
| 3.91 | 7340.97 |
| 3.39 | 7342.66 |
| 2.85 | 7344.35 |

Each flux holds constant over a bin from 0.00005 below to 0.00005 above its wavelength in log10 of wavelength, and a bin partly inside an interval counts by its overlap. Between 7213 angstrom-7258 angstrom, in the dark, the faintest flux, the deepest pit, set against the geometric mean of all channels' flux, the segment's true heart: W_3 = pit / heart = 0.88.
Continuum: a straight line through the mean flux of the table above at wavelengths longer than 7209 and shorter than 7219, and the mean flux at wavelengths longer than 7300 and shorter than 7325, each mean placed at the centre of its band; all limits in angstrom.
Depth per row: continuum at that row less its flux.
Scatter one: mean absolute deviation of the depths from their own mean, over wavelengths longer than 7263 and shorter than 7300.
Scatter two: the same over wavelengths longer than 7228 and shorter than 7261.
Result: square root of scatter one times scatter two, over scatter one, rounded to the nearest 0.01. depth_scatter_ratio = 1.00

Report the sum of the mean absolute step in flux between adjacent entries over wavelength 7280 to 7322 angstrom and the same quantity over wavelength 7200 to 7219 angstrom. 0.14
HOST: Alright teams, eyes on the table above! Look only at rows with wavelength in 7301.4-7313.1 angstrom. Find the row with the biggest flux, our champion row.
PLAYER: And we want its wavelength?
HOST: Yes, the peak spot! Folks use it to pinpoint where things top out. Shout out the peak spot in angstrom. 7308.92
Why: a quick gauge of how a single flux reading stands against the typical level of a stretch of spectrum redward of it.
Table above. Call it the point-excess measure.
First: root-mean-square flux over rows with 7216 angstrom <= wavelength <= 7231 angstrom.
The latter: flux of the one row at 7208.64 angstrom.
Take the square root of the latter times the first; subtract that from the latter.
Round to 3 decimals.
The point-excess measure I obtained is -0.029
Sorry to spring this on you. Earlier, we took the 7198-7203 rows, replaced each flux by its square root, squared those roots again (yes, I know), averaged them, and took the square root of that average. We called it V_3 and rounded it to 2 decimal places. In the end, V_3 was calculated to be 1.74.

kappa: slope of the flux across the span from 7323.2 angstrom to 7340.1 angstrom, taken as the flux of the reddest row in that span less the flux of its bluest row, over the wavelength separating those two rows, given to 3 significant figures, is 0.0902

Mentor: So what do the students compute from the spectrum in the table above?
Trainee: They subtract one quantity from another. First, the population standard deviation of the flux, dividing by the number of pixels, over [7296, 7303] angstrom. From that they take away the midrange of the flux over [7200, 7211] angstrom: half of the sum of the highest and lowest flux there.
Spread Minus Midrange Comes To -2.93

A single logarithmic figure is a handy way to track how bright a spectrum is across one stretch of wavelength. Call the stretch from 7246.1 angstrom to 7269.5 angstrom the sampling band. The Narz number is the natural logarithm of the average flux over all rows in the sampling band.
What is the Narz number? 1.10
